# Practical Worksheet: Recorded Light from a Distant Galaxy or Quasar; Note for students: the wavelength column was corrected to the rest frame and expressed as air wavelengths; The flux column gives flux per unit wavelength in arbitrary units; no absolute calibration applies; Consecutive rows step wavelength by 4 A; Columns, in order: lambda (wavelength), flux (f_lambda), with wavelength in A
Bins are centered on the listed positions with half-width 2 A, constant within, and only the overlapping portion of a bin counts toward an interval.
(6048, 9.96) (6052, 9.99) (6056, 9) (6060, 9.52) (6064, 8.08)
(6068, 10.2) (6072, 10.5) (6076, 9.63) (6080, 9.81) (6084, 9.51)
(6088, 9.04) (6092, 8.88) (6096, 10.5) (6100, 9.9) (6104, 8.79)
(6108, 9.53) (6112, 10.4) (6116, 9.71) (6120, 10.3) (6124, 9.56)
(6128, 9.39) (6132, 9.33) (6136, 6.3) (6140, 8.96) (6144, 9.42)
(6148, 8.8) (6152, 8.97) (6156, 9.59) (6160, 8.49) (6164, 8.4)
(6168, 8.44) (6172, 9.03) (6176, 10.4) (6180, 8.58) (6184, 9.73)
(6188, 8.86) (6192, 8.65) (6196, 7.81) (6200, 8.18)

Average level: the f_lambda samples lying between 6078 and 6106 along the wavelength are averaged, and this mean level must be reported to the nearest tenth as 9.5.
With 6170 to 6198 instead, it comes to 9.0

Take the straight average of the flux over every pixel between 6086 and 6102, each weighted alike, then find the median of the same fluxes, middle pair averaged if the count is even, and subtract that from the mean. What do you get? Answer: 0.11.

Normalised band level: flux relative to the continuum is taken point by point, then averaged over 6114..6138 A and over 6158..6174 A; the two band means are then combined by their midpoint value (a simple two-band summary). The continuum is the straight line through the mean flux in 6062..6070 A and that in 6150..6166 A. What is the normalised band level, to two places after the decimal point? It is 0.99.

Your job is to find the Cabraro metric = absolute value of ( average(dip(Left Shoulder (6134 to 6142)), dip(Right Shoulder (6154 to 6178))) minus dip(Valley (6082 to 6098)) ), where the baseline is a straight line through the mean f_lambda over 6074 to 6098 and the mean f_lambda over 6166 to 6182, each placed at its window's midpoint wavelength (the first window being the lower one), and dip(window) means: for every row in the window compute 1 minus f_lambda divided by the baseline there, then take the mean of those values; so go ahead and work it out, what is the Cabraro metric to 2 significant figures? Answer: 0.089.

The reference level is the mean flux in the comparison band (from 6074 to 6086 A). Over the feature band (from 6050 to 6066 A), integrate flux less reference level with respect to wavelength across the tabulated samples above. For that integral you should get -8.0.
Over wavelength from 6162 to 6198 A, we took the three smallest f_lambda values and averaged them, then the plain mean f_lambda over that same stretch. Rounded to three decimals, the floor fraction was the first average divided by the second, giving 0.926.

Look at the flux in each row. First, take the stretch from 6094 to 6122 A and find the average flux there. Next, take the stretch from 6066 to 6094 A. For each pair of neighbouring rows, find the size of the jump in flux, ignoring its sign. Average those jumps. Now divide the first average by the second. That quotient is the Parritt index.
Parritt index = 26.0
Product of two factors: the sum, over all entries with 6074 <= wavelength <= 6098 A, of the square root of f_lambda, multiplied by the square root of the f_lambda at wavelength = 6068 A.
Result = 59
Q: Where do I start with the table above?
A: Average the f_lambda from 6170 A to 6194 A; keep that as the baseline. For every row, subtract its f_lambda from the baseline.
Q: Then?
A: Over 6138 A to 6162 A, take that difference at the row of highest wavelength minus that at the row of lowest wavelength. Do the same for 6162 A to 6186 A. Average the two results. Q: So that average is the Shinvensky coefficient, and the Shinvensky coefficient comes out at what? -0.43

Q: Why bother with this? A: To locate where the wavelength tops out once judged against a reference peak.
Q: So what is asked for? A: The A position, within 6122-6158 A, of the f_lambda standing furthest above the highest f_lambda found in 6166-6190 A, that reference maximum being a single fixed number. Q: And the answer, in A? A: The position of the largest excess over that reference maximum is 6156 A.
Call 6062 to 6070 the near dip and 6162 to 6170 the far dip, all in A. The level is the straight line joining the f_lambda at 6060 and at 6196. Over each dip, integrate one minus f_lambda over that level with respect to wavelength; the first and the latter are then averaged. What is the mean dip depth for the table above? 0.01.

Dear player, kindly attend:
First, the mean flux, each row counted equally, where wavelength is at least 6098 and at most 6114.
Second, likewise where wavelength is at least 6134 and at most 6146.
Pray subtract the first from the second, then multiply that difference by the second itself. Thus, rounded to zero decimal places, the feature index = -12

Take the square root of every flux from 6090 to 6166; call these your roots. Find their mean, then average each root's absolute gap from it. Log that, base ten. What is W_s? -0.96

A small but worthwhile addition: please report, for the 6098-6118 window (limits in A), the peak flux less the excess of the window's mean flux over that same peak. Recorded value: 11.1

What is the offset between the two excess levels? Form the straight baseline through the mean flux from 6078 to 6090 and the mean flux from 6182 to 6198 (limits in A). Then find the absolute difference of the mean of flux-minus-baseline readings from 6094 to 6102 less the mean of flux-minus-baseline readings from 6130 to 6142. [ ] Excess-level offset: 1.8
